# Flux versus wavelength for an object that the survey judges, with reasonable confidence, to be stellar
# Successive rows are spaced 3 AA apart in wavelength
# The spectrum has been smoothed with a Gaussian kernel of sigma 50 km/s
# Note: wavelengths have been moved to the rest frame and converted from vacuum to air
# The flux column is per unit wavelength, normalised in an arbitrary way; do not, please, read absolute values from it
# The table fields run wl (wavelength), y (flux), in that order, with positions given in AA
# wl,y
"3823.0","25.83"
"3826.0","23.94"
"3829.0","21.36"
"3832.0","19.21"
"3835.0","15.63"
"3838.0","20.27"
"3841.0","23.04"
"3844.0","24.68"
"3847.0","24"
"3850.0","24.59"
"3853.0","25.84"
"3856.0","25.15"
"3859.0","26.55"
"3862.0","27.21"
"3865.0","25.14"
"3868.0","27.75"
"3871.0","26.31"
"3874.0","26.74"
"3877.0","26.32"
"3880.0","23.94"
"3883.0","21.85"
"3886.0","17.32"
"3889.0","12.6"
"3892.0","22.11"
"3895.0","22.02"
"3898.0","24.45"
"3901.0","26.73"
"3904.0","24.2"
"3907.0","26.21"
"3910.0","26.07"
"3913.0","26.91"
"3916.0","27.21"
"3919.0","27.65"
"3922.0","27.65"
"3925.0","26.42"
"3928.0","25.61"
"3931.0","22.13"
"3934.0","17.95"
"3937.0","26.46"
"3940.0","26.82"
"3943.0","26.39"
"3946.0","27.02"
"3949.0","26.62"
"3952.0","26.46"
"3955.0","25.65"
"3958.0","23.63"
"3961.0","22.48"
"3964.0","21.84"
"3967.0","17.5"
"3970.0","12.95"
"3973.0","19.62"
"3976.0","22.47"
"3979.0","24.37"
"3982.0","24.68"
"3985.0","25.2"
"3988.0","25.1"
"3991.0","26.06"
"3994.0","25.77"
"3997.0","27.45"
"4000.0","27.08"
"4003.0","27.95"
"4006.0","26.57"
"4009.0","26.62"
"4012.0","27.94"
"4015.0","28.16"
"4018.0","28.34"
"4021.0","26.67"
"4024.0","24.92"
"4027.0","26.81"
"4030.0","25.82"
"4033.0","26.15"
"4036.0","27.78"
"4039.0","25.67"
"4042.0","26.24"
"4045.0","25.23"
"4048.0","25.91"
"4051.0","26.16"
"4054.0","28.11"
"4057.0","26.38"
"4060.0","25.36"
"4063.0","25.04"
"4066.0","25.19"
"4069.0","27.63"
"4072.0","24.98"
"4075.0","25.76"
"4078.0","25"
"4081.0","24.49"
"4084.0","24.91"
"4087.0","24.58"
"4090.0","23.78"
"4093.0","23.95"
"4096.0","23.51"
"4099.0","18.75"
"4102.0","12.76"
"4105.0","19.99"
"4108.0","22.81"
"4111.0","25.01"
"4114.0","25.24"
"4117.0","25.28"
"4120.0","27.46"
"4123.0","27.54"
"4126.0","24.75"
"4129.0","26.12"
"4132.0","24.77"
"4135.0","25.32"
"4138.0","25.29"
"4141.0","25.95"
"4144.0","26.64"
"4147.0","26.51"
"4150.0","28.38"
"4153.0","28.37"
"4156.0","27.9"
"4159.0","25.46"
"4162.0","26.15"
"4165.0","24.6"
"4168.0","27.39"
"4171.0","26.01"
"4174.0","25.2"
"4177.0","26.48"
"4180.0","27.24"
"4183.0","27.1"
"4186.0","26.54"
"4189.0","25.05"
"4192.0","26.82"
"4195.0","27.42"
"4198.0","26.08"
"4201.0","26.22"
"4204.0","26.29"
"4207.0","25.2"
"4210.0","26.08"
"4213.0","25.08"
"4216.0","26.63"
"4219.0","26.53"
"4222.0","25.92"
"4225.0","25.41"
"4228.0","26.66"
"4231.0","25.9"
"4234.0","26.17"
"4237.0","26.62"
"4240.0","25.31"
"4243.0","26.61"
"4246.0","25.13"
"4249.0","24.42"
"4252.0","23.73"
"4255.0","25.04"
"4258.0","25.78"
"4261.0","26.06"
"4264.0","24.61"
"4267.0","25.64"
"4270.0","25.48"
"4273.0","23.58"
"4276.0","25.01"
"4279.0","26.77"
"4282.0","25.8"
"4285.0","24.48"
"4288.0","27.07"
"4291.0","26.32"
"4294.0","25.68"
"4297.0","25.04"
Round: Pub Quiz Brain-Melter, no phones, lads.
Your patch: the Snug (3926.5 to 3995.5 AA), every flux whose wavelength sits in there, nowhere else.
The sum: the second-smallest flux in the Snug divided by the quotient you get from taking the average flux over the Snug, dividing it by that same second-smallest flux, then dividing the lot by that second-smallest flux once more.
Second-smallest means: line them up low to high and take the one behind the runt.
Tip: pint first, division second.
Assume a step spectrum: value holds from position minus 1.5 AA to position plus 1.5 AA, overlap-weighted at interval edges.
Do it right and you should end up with 227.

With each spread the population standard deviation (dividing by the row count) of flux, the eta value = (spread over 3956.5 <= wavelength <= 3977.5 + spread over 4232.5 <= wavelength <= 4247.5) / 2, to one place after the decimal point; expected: 2.1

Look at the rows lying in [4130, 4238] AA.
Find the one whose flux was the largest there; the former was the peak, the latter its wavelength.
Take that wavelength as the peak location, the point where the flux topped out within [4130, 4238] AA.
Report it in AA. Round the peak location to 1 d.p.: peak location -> 4150.0 AA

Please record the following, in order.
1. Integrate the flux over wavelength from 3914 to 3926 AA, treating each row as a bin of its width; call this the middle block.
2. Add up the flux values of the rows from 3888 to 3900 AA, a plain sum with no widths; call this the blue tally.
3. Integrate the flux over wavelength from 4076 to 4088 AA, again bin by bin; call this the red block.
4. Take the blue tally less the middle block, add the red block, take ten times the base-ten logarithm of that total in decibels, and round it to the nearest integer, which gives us 17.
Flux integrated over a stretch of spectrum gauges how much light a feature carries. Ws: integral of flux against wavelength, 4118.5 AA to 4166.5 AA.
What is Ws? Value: 1264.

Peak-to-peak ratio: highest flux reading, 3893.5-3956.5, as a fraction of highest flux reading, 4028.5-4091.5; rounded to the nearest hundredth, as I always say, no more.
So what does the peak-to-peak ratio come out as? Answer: 0.98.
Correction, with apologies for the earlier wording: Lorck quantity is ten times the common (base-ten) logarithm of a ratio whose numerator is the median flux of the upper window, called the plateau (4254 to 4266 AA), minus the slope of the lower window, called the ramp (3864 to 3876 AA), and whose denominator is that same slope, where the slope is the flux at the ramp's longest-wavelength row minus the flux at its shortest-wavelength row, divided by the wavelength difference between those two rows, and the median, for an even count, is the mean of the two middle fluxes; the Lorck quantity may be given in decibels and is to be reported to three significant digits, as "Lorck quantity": 21.5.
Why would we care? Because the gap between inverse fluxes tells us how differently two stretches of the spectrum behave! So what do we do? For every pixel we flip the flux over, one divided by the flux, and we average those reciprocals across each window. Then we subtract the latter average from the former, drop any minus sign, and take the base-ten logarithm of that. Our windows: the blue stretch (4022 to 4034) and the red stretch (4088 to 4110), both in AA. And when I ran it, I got -1.9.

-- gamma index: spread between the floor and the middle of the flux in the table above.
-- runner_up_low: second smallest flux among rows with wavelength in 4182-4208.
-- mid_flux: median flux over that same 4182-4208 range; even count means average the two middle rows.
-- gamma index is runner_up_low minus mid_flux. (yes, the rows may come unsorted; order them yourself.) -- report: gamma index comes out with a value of -1.1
